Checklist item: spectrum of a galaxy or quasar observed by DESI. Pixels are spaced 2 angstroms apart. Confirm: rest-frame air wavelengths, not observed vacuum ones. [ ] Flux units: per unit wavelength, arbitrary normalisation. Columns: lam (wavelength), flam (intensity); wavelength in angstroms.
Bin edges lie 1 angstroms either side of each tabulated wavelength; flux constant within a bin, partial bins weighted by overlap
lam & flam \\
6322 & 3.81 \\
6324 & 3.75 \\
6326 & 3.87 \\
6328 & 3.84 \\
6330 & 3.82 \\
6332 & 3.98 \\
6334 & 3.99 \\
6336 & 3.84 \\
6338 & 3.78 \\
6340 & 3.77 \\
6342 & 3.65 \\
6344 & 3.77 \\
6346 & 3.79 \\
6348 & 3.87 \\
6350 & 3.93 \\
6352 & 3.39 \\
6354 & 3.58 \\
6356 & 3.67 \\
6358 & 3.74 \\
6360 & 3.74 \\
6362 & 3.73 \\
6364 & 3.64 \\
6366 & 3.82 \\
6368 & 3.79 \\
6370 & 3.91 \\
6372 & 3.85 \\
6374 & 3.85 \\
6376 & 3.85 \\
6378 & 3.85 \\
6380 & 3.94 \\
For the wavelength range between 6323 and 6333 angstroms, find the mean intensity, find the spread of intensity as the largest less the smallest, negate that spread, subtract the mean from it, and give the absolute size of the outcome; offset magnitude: 4.08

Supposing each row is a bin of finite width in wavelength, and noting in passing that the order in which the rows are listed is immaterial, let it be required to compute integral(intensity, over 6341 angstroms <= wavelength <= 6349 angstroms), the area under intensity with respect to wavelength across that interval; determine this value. 30.2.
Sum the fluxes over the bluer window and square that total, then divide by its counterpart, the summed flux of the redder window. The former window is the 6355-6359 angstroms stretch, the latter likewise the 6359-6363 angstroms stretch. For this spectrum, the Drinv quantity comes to 7.35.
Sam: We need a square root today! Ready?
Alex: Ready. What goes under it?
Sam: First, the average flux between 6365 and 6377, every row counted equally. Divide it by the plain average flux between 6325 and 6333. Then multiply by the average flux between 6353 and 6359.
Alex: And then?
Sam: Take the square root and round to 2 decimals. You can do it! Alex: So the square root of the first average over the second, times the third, 1.91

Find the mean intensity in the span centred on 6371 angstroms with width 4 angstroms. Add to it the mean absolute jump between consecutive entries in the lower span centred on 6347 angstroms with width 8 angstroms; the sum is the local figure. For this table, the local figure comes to 3.93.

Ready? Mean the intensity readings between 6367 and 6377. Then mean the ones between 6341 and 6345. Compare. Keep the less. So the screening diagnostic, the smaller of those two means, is 3.71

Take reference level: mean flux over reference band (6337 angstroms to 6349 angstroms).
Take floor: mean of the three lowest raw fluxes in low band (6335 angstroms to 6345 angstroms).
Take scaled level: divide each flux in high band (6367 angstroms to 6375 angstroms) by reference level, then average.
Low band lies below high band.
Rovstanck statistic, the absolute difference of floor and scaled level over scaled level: 2.7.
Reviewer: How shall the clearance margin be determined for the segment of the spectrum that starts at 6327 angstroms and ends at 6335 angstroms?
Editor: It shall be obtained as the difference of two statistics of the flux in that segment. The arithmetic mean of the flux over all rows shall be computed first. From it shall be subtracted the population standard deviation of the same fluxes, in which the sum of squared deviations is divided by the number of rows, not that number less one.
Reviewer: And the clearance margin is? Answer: 3.83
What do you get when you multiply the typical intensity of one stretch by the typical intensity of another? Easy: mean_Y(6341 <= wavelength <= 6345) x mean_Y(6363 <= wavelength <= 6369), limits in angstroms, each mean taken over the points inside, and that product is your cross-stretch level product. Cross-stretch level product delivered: 13.9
